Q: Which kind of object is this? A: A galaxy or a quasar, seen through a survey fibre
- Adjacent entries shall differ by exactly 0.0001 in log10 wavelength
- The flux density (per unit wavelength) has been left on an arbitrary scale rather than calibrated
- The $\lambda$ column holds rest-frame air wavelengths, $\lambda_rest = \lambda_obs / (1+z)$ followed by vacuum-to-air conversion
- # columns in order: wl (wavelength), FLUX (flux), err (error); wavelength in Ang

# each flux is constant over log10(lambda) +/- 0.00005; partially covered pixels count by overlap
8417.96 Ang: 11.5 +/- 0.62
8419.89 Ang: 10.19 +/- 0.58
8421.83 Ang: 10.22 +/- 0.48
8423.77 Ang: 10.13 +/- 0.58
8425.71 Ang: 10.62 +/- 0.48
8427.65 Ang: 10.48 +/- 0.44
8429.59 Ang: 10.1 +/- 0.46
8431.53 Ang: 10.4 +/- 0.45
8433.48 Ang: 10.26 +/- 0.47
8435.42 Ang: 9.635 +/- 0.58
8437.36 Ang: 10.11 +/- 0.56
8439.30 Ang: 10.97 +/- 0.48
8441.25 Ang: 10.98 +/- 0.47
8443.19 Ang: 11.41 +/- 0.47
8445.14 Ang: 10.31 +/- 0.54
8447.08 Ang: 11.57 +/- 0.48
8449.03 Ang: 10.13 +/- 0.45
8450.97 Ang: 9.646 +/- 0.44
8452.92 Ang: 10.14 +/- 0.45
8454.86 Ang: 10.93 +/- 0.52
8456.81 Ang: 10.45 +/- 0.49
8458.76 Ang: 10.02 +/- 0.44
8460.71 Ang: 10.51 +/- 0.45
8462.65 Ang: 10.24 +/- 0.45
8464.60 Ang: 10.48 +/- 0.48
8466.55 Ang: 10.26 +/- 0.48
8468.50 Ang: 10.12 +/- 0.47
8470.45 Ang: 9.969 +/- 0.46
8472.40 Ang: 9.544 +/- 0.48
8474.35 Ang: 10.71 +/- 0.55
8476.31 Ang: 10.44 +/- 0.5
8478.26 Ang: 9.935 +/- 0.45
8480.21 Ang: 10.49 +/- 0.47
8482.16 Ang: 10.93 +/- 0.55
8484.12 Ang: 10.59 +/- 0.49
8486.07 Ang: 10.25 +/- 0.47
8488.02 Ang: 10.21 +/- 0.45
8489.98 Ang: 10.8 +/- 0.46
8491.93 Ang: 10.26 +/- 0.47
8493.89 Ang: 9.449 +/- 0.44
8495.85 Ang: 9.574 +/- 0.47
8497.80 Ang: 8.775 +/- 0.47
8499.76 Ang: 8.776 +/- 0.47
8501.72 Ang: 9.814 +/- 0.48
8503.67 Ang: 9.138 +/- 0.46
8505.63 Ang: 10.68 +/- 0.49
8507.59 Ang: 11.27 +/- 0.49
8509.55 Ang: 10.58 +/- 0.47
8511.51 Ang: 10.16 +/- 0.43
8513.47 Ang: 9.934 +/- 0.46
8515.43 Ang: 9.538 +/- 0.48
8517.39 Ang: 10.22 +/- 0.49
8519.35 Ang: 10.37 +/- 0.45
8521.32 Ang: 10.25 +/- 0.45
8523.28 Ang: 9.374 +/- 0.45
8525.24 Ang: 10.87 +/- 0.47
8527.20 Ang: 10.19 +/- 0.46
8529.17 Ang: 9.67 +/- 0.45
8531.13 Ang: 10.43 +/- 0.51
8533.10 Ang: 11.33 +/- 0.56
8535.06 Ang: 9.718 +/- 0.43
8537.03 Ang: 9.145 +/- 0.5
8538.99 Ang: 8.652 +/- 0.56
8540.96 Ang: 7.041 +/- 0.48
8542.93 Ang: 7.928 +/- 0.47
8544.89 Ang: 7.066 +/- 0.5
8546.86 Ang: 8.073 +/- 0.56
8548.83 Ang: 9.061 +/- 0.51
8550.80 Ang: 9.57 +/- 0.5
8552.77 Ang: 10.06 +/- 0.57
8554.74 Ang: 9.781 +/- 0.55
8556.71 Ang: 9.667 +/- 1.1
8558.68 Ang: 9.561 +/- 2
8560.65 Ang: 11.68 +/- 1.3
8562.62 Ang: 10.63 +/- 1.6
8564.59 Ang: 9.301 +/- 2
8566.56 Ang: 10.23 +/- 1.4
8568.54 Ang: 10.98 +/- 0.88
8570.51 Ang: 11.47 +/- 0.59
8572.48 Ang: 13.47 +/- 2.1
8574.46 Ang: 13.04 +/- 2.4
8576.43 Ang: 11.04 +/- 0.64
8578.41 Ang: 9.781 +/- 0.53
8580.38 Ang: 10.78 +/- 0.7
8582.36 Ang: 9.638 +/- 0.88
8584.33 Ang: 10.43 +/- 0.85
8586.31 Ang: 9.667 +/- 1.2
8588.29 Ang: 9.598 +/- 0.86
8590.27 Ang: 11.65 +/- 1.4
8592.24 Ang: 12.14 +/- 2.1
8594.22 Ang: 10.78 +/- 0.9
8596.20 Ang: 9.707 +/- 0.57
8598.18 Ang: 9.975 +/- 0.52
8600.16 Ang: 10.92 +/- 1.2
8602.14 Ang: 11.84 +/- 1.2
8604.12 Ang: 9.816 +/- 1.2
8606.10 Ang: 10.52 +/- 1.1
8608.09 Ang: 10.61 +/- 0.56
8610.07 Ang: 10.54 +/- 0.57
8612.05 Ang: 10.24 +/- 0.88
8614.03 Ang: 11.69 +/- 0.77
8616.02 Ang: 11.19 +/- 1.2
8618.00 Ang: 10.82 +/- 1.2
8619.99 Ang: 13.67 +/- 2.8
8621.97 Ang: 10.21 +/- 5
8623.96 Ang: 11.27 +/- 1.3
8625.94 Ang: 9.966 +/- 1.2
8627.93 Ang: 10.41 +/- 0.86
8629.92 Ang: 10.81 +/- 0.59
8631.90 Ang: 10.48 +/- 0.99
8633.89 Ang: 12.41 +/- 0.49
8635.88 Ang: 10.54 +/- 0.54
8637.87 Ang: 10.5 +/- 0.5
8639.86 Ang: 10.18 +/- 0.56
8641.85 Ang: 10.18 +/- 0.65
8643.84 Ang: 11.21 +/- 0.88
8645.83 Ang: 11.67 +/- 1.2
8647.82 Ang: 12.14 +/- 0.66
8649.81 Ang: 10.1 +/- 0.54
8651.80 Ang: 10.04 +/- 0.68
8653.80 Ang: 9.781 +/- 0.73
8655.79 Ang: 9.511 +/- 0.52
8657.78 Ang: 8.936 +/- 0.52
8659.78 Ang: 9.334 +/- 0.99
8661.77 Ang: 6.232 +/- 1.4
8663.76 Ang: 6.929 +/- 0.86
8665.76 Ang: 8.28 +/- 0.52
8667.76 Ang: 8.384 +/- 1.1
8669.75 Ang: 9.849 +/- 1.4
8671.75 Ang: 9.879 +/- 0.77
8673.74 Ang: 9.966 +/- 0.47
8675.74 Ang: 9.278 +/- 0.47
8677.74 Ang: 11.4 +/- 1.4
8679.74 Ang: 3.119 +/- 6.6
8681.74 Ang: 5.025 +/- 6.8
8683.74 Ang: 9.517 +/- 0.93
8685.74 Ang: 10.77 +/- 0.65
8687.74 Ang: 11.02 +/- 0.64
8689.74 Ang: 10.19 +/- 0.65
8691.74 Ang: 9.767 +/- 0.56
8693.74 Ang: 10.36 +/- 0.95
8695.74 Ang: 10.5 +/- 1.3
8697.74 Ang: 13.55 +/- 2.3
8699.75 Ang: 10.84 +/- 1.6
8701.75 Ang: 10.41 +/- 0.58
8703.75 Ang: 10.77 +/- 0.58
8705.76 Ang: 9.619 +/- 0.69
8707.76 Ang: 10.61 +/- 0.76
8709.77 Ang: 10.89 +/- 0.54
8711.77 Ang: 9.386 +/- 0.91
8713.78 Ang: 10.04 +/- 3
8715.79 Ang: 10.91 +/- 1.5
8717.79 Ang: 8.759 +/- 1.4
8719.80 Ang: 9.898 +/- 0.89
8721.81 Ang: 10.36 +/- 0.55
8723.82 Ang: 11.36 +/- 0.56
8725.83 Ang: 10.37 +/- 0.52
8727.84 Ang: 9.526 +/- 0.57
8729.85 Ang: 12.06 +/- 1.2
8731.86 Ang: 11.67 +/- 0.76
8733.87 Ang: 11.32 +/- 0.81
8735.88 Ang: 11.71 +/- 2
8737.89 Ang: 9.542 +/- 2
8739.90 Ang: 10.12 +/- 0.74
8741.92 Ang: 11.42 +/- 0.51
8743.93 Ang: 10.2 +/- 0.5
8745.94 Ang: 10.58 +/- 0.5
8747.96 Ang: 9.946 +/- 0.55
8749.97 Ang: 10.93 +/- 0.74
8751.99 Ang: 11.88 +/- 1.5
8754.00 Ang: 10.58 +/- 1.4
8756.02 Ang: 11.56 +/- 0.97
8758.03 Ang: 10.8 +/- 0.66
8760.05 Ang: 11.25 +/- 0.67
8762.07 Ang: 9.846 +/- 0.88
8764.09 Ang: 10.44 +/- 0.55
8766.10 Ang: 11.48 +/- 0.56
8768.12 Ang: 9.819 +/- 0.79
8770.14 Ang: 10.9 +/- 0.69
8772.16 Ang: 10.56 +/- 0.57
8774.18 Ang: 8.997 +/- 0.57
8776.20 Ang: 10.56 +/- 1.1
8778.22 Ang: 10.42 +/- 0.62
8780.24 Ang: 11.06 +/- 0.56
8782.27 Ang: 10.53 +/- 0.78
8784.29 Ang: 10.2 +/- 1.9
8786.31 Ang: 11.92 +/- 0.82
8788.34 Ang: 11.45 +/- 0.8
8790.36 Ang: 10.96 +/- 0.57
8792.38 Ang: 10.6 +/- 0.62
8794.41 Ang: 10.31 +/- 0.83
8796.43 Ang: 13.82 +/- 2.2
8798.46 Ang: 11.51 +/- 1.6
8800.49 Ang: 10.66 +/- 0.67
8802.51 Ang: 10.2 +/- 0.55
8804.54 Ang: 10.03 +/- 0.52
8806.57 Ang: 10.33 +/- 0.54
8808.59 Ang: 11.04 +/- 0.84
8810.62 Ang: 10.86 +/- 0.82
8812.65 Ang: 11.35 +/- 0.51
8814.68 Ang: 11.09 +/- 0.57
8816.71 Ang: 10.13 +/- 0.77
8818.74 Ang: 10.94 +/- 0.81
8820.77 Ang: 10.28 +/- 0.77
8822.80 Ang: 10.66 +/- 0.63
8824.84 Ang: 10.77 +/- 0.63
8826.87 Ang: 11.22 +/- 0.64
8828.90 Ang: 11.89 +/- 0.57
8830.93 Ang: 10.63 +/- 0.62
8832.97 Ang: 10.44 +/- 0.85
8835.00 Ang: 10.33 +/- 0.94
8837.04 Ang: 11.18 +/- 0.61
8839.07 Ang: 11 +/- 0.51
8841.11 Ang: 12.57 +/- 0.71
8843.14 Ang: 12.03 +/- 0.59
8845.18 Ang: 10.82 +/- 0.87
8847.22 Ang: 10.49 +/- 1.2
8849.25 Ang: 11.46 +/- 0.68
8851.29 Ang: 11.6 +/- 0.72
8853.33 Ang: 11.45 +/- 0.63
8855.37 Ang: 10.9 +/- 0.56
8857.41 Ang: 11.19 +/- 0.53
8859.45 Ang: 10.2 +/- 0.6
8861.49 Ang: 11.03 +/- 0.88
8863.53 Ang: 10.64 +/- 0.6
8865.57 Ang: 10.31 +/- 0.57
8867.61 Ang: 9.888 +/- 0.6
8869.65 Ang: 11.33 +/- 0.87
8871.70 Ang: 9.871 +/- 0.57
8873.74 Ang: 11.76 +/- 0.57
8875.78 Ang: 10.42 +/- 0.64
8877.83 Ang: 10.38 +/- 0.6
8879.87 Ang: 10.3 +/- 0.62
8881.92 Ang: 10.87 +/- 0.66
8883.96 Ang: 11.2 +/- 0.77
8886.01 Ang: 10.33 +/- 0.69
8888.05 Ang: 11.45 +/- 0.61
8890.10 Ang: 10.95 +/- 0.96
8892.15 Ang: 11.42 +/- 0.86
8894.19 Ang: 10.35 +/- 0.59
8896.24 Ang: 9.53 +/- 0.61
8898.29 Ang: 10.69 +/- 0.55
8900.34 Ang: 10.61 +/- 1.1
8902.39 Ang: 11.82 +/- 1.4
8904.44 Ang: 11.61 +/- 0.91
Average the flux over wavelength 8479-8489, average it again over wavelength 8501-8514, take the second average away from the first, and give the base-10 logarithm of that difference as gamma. -0.6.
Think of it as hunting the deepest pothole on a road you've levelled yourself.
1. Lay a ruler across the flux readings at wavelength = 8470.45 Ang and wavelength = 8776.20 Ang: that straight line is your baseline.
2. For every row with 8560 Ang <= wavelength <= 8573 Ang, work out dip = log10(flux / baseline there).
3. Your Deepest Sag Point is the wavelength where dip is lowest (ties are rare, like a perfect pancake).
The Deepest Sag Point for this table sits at 8564.59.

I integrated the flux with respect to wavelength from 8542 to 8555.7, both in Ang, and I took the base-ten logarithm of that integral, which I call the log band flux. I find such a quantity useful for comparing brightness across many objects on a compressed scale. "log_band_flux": 2.08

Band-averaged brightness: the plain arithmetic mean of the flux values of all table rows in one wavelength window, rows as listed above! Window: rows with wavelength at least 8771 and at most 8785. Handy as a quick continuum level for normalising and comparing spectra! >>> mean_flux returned 10.3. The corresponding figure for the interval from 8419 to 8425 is 10.2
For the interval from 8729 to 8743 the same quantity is 11.1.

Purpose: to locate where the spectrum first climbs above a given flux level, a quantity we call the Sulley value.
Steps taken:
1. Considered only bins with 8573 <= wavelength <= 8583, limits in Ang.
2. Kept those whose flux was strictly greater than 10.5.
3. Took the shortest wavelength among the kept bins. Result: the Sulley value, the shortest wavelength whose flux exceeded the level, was 8574.46 Ang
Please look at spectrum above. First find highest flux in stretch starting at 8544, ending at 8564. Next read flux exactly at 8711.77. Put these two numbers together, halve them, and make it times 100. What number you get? 1053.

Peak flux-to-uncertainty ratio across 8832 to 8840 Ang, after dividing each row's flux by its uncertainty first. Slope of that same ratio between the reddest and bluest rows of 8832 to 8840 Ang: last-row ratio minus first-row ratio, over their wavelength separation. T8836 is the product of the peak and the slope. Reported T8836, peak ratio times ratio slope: 33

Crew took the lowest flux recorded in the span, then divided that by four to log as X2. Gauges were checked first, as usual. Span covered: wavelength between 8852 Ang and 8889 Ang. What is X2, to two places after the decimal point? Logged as 2.47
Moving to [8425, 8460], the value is 2.41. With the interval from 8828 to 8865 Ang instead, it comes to 2.55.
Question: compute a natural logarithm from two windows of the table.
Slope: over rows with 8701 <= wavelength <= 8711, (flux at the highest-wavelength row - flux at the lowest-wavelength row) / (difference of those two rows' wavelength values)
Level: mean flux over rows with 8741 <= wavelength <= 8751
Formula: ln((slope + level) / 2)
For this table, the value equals 1.67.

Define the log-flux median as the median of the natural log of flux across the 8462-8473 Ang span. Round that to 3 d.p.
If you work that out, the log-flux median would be 2.320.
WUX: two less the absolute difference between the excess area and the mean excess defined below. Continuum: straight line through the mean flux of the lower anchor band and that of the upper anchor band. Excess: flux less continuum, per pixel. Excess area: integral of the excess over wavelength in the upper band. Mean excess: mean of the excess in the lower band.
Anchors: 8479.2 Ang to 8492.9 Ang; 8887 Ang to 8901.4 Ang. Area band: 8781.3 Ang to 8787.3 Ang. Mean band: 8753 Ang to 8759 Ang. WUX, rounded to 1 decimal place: 1.0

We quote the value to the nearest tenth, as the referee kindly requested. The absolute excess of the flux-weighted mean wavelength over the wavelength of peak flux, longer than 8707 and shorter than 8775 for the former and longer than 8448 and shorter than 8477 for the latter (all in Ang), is 286.2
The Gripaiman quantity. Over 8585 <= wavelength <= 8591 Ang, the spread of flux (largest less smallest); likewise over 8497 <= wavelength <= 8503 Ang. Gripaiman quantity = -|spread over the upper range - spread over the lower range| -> -1.01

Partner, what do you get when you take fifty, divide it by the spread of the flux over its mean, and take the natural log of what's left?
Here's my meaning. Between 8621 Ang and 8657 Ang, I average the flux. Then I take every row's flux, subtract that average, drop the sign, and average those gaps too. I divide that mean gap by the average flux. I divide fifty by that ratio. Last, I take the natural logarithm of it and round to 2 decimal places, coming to 6.73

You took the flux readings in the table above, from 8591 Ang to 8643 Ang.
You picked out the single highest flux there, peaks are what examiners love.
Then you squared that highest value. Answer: 187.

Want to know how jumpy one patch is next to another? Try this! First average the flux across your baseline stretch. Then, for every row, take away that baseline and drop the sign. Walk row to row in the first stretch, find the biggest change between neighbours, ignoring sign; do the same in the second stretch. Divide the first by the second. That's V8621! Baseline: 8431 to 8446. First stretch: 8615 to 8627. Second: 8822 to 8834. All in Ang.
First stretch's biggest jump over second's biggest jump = 2.3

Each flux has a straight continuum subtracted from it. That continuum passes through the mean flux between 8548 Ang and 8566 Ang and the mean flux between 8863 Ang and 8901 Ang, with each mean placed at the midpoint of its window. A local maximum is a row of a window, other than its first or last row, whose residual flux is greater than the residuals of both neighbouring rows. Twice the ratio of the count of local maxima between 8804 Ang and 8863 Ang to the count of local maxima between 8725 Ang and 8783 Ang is 1.5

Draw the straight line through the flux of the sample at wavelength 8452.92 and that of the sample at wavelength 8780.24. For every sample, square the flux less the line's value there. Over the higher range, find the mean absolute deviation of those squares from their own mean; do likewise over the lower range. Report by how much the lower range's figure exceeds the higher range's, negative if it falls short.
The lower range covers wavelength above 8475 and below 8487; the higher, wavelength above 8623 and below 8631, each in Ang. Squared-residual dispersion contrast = -0.07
